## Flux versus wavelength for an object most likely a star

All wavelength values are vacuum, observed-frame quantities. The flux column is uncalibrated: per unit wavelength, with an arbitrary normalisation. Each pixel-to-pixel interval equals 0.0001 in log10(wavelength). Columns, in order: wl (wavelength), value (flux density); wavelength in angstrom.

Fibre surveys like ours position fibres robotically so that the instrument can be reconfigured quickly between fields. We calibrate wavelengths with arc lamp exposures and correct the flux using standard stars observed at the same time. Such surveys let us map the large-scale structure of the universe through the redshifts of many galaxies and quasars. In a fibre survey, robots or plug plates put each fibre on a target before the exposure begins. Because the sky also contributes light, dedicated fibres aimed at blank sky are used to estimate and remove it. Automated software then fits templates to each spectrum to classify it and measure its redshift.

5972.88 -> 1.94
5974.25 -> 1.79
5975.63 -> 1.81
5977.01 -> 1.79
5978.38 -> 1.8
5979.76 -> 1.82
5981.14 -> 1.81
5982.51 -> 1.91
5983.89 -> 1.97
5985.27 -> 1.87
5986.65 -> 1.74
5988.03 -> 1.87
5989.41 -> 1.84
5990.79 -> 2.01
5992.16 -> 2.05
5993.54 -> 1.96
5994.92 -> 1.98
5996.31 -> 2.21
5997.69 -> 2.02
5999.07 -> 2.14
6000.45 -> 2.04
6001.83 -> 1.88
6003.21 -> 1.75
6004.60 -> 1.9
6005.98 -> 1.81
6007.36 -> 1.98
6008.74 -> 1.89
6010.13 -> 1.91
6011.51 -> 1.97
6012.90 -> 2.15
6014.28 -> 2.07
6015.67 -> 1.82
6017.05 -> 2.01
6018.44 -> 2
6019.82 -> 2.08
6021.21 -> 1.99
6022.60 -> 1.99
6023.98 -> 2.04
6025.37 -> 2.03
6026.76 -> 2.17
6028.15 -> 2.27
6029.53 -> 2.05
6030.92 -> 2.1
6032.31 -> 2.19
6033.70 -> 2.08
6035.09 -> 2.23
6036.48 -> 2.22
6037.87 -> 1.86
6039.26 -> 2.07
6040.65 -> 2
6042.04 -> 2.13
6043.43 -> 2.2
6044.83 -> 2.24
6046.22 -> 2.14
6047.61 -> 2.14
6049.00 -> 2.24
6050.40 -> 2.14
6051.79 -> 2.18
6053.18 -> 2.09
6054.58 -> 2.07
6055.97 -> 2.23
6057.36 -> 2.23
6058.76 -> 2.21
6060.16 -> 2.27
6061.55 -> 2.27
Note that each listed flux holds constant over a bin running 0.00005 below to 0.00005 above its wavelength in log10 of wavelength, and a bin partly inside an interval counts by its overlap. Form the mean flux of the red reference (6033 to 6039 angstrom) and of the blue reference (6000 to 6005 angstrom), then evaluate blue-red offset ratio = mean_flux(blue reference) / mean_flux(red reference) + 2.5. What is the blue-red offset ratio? 3.40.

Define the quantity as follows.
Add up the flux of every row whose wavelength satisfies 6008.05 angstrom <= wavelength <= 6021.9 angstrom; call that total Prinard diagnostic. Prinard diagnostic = 20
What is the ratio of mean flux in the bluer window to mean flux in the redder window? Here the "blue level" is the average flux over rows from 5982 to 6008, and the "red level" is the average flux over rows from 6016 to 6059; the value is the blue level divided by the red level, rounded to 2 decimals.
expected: 0.92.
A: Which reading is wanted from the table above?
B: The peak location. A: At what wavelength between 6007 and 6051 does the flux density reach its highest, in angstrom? 6028.15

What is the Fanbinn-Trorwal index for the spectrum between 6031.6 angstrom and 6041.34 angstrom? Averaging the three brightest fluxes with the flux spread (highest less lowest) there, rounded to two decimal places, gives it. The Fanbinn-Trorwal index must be 1.29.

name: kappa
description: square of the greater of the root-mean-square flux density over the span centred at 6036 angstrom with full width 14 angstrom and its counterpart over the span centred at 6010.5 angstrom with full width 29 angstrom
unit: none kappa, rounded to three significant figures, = 4.39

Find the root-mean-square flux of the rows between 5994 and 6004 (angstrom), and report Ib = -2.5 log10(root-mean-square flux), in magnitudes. -0.76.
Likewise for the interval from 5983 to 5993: -0.70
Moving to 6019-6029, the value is -0.80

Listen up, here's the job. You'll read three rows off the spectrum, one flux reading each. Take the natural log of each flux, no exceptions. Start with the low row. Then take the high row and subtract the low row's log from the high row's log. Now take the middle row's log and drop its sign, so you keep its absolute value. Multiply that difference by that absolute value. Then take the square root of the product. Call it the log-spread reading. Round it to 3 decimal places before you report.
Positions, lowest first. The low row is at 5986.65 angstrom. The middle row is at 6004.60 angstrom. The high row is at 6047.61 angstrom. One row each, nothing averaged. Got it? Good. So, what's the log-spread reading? 0.364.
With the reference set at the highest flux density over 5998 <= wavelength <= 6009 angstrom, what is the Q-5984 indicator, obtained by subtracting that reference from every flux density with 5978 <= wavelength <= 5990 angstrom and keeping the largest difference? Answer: -0.17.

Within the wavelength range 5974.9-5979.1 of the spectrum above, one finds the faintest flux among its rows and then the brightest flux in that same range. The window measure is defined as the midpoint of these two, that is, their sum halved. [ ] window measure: 1.80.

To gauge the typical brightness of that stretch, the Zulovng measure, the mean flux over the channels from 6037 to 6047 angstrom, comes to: 2.09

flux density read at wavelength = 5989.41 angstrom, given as 1.84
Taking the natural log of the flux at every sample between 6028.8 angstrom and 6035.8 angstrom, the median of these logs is 0.74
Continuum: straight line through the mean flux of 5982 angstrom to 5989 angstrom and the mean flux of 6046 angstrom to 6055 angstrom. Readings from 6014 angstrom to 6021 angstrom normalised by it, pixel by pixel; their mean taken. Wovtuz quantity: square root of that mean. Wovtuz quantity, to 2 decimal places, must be 1.00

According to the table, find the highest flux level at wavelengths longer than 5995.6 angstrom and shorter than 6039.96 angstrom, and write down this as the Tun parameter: 2.27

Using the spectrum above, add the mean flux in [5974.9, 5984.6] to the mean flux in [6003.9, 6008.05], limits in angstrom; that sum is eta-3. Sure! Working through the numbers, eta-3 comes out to 3.74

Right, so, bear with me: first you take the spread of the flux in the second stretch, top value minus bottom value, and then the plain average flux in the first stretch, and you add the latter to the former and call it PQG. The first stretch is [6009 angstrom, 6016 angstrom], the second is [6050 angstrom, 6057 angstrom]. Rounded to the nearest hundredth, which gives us 2.14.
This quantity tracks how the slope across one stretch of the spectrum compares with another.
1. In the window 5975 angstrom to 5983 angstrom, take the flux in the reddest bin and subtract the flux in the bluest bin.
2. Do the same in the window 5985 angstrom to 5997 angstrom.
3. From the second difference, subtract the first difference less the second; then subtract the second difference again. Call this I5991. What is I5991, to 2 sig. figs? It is 0.24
